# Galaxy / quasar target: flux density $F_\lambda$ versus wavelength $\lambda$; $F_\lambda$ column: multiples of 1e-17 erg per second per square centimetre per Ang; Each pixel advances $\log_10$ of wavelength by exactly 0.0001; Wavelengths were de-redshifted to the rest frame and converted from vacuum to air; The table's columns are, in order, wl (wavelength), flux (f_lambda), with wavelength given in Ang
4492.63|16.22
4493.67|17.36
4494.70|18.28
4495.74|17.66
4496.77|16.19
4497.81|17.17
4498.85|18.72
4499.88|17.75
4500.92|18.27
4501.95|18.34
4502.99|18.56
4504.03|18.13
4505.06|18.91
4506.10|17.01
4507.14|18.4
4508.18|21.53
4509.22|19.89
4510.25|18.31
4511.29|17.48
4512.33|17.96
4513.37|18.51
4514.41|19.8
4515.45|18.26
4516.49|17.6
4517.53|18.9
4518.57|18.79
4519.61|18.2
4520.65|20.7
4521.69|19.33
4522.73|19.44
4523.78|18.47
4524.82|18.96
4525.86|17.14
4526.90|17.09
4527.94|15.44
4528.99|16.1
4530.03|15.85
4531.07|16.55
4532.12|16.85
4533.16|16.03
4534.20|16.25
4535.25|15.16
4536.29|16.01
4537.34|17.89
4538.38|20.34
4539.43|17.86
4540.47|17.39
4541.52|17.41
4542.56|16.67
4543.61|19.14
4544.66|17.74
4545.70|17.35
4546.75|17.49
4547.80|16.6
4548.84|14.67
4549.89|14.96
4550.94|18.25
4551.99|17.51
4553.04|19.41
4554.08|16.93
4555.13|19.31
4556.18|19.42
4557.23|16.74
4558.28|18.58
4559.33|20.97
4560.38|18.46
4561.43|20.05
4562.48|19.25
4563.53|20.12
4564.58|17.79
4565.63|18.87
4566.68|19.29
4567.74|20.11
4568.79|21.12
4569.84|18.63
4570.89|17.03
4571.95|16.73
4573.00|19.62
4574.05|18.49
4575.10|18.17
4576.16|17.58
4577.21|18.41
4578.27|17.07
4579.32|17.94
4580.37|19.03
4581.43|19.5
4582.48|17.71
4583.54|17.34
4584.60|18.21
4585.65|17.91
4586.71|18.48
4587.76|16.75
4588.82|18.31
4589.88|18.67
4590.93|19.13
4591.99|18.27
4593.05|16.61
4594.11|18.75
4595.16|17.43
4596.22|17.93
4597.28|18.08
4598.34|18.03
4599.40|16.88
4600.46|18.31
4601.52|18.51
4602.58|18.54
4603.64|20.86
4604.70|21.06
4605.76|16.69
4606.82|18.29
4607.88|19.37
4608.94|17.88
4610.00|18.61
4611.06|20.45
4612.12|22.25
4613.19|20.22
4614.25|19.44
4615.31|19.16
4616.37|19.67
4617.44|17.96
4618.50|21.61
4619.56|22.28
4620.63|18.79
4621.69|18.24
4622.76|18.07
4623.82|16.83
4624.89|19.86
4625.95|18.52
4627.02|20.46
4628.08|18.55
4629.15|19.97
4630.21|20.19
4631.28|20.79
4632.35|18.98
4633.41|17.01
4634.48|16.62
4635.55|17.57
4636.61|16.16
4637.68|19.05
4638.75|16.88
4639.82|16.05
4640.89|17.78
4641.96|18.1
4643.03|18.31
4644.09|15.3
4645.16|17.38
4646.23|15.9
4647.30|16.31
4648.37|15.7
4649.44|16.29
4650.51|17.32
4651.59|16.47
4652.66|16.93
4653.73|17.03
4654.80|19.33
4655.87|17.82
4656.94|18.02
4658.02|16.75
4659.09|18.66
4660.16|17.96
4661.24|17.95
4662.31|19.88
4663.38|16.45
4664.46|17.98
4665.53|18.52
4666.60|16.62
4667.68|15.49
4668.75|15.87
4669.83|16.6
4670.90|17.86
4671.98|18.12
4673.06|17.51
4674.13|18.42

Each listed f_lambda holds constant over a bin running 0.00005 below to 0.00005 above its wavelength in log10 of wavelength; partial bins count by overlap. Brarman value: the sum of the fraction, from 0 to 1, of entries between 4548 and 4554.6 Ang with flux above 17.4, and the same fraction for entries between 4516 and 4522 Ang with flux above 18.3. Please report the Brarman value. 1.17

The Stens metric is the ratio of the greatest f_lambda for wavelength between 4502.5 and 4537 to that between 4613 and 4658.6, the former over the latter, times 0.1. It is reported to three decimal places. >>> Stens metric 0.097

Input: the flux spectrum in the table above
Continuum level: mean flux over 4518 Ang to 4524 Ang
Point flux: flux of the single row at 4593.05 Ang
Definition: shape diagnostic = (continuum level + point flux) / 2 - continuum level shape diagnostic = -1.3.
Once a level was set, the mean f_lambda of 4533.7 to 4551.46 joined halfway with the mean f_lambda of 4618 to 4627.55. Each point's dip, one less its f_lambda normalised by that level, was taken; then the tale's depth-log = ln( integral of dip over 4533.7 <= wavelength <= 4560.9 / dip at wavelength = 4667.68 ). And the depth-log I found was 1.8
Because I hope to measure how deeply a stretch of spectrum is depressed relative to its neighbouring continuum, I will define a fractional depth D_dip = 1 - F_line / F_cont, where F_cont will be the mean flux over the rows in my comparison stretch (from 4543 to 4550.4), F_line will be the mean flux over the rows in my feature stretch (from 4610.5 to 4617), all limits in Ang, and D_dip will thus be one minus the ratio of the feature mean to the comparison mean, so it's -0.20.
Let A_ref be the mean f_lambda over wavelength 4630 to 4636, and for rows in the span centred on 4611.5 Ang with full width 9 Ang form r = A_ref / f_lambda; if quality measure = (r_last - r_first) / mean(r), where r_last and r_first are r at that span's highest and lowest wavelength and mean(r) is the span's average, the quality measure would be 0.01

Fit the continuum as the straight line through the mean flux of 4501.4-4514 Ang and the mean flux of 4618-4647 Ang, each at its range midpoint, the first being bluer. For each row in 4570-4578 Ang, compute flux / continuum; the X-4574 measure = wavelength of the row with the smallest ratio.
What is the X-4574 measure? 4571.95 Ang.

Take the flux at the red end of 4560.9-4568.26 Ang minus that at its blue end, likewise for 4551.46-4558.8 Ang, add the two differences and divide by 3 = 0.4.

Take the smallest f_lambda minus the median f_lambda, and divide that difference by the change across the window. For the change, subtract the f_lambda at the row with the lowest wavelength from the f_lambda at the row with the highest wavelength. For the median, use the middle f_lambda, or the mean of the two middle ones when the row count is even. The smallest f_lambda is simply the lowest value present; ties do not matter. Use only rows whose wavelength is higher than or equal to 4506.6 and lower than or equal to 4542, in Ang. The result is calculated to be 3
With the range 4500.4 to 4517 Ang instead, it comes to 2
